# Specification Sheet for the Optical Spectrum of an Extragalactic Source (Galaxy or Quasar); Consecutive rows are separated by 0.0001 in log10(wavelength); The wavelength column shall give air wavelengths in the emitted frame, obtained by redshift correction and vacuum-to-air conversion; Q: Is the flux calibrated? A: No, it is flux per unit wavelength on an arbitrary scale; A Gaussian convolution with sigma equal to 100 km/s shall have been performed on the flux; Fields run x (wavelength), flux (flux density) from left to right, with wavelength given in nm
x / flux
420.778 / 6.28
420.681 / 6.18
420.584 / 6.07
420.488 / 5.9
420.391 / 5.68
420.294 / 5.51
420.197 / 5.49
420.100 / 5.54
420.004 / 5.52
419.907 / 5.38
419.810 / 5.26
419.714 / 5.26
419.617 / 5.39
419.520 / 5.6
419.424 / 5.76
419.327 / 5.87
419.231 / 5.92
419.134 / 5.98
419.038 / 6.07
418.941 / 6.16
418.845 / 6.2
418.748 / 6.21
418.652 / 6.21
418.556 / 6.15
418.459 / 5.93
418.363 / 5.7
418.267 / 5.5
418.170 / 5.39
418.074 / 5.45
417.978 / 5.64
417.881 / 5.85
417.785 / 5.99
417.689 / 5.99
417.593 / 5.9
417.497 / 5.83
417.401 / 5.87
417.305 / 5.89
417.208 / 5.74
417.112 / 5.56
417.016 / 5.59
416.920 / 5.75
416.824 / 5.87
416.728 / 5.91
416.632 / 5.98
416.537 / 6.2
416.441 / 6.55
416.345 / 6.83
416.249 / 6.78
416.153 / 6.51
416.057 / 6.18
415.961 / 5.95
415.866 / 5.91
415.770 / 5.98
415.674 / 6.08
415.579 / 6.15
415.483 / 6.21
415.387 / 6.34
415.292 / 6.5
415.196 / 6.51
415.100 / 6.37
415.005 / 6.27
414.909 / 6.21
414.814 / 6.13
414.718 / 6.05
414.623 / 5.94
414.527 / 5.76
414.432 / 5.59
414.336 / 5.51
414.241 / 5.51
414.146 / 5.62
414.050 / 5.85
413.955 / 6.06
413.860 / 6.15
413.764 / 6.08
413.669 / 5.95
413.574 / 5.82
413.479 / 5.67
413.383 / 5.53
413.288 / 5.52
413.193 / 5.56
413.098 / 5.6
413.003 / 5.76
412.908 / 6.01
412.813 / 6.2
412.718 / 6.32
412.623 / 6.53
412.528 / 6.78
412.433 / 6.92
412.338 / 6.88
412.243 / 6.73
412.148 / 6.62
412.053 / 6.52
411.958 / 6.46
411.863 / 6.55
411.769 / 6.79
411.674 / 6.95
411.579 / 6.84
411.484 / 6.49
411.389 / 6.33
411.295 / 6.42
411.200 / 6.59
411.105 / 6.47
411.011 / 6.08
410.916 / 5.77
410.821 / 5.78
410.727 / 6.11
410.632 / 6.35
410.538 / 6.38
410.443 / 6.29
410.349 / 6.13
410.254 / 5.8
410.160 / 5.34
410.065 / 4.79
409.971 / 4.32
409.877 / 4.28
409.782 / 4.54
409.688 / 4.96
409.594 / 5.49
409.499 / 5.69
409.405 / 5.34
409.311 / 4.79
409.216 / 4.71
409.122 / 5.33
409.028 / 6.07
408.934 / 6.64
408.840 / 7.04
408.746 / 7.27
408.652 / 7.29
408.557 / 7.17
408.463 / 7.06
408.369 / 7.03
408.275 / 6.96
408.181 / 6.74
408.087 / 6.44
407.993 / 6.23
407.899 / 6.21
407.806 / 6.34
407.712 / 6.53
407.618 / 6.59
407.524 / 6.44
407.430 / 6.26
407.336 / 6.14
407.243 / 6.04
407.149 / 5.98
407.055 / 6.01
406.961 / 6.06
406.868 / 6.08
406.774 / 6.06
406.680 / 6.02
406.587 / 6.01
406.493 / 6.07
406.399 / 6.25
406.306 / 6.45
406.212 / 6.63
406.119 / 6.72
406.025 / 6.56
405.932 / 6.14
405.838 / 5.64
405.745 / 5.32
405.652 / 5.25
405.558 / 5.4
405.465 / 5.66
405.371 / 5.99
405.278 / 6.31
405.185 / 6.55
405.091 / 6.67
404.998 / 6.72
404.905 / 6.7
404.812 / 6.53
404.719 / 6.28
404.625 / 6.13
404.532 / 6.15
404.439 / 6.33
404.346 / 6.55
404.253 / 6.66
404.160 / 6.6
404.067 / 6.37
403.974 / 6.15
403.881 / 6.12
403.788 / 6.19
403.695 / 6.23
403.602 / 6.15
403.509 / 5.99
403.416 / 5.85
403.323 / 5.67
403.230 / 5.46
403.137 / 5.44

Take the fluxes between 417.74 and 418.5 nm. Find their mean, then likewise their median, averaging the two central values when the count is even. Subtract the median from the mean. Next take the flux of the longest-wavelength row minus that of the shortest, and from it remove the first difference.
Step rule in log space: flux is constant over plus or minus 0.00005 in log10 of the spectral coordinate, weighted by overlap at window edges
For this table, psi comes -0.1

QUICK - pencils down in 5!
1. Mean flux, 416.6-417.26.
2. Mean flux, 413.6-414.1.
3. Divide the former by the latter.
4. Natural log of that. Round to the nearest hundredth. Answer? -0.04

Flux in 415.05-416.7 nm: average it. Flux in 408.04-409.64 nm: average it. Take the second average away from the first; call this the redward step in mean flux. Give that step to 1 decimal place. 0.0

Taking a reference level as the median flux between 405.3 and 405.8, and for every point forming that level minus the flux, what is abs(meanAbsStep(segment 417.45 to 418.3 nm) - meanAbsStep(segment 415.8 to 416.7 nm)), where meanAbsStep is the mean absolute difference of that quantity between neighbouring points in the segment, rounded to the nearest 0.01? 0.11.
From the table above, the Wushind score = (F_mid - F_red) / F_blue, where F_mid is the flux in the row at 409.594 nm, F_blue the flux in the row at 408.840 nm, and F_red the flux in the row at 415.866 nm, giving -0.06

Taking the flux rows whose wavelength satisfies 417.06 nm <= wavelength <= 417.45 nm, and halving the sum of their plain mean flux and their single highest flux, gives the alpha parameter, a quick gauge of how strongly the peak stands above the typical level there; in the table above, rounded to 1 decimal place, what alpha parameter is 5.8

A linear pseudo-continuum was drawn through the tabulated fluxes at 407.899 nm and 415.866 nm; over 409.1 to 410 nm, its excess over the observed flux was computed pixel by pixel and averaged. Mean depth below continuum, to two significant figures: 1.2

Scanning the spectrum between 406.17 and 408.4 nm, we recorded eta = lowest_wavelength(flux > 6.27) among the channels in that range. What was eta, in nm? 406.212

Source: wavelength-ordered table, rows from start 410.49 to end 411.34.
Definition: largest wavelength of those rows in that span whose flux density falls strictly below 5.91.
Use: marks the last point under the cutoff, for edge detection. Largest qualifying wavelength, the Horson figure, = 410.916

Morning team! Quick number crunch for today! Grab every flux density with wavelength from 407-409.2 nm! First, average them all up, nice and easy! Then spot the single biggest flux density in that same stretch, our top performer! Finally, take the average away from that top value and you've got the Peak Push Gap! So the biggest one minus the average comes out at 0.8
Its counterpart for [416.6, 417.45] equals 0.2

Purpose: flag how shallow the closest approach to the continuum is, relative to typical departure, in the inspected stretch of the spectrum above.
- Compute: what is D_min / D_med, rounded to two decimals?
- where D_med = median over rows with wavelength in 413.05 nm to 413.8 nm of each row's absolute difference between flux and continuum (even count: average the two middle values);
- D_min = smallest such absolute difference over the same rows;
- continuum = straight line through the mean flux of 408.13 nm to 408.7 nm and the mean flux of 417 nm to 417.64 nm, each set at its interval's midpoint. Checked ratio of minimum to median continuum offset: 0.28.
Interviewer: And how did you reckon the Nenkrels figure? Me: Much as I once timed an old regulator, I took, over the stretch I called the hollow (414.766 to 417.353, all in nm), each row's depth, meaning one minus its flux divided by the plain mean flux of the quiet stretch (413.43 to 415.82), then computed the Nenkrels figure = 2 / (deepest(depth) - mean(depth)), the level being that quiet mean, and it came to 21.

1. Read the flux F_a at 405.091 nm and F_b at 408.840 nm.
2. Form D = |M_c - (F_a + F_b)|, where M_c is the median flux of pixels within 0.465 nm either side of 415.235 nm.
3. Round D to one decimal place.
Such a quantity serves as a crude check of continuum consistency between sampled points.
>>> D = 7.5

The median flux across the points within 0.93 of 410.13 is 5.59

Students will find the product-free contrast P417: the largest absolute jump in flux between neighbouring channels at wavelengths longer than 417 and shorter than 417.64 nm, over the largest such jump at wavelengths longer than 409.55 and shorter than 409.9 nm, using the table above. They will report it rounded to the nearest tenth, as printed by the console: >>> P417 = 0.3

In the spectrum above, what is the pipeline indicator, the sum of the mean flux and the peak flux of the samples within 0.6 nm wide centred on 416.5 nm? 13.2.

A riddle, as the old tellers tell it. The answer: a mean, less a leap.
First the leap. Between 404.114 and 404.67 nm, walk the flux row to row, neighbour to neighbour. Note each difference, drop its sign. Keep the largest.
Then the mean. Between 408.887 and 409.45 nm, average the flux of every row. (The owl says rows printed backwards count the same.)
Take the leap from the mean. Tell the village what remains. 5.3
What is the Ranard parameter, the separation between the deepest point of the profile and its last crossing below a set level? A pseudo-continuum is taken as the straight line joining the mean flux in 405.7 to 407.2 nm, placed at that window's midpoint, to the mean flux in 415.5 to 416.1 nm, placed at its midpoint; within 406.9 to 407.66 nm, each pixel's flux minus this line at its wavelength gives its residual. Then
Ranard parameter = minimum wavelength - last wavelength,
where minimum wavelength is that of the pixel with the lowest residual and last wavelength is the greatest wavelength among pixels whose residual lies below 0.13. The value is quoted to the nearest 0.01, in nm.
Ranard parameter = -0.19 nm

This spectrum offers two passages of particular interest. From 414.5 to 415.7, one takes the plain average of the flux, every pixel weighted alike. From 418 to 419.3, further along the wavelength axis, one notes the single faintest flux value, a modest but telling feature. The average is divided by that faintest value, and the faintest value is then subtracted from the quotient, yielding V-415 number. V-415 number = -4.24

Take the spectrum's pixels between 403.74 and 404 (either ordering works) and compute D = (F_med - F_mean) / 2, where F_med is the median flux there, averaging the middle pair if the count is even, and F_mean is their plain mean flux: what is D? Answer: 0.00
